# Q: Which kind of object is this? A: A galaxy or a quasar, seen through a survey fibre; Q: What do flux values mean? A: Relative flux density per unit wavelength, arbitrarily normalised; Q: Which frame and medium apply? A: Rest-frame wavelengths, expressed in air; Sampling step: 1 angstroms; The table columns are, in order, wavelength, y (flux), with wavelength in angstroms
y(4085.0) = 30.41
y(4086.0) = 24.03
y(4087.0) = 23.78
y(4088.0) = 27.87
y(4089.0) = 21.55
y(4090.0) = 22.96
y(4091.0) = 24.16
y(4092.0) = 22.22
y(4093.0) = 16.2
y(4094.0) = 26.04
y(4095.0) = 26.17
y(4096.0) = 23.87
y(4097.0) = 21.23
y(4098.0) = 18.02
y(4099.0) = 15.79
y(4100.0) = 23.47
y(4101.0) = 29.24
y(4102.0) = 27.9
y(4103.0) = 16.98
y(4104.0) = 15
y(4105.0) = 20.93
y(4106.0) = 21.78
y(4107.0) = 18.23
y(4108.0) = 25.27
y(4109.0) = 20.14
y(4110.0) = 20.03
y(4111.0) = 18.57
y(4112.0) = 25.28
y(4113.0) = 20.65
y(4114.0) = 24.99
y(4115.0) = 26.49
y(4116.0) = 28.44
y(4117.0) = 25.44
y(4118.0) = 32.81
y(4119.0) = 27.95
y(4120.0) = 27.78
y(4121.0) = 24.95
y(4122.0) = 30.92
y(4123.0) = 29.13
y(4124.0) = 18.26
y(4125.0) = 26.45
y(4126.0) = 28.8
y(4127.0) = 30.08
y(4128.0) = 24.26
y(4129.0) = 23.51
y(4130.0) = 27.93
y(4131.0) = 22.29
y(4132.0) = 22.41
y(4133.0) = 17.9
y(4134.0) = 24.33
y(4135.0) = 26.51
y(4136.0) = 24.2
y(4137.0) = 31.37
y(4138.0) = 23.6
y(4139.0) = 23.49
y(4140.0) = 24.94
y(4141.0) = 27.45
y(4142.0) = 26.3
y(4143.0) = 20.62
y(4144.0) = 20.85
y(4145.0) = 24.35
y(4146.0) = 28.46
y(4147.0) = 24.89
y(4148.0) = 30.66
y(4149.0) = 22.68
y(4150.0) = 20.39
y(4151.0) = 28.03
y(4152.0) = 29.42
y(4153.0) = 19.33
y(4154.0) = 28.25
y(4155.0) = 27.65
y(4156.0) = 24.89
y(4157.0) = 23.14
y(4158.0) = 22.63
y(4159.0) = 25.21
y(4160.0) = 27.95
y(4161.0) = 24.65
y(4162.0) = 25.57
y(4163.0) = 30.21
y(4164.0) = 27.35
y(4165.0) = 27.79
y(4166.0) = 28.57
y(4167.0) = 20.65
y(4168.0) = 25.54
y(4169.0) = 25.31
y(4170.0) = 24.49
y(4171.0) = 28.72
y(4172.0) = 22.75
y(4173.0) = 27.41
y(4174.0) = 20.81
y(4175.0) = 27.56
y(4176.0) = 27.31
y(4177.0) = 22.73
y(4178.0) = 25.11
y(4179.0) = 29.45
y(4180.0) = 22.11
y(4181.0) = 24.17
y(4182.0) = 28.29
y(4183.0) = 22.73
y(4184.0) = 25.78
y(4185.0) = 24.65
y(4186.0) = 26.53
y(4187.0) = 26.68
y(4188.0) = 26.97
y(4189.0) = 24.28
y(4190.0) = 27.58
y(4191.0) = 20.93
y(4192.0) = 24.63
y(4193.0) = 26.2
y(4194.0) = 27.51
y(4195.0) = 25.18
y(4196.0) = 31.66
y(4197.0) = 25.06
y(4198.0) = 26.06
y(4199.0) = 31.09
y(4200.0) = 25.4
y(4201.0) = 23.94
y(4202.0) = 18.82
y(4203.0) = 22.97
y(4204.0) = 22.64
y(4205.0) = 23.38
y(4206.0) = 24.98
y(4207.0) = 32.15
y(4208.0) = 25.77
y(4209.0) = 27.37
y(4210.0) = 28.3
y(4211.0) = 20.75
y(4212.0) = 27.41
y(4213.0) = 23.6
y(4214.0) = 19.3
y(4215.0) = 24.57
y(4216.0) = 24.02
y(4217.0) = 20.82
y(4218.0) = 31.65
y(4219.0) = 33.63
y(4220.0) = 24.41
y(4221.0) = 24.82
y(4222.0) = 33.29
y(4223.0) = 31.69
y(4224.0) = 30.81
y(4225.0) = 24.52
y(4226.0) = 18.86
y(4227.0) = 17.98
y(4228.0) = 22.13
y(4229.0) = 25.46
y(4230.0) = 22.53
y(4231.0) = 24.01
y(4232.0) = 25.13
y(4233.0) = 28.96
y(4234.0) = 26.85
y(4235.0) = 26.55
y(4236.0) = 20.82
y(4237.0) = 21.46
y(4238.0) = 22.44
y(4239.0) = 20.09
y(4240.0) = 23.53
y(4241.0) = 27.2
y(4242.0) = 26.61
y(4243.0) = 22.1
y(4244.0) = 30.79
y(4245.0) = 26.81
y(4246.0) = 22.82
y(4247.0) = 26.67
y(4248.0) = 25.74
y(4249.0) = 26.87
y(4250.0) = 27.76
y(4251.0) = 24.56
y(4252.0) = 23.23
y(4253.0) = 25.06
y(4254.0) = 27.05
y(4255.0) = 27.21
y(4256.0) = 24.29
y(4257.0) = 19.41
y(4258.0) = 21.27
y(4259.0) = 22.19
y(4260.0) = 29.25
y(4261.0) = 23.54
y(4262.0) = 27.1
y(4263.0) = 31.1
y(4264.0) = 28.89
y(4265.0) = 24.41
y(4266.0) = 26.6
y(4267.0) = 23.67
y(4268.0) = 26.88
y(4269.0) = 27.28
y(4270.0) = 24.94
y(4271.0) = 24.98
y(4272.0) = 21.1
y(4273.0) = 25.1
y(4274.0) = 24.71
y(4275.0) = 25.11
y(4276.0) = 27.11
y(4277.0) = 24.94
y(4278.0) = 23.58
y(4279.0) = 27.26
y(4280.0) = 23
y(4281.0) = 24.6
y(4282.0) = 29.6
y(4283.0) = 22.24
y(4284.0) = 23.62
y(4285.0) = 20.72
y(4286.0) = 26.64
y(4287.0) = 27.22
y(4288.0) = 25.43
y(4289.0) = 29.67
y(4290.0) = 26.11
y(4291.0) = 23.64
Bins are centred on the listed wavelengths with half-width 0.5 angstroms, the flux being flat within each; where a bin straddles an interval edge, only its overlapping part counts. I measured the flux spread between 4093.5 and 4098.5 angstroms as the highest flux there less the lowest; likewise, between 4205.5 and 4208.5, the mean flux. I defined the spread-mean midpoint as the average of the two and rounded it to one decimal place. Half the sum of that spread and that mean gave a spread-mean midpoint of 17.9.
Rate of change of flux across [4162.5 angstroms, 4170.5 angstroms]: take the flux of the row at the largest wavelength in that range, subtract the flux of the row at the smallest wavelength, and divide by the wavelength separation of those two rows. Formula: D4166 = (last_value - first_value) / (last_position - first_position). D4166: -0.8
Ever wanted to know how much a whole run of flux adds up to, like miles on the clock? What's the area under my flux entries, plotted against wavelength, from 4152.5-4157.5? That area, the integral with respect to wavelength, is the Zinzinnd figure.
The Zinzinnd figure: 123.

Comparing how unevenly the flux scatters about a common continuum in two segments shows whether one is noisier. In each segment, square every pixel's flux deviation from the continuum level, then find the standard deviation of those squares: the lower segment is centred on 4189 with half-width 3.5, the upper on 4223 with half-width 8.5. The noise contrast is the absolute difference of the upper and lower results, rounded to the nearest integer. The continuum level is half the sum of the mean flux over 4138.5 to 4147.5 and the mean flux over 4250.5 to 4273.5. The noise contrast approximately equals 21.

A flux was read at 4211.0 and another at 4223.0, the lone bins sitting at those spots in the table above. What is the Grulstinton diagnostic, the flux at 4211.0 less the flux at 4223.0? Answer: -11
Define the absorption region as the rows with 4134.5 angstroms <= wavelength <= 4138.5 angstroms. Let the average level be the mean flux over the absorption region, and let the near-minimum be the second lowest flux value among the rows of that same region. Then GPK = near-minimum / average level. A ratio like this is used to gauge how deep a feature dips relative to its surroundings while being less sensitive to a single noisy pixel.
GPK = 0.92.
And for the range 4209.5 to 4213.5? 0.94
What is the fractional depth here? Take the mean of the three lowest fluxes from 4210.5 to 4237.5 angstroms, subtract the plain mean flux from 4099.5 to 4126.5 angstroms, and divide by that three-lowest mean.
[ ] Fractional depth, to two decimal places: -0.30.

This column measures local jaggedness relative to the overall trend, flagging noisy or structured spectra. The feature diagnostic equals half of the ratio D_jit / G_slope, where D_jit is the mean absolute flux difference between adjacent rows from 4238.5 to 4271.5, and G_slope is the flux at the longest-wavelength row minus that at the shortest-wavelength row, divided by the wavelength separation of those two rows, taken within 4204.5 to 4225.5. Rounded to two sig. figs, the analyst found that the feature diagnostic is 25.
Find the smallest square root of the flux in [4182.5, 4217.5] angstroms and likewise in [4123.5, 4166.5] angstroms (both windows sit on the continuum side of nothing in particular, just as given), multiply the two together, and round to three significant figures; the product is 18.4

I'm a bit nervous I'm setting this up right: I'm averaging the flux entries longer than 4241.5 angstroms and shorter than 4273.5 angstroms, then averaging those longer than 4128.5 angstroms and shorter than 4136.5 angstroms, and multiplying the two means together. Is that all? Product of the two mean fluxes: 602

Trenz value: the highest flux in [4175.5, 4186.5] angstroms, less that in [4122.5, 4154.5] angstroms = -1.9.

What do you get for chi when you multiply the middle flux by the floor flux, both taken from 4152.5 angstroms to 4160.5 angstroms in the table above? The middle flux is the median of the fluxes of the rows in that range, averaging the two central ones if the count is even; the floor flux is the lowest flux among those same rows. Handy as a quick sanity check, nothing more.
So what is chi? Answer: 484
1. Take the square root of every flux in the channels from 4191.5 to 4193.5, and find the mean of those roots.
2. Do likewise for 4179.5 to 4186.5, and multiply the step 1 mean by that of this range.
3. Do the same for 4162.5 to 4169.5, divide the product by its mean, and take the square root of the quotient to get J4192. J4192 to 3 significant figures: 2.21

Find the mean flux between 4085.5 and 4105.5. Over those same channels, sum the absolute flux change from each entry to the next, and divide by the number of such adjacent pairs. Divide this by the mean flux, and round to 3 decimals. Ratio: 0.177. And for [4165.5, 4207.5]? 0.140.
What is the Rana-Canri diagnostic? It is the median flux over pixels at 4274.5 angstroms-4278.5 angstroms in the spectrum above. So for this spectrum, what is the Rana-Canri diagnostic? 25.0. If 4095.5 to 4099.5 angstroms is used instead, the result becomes 19.6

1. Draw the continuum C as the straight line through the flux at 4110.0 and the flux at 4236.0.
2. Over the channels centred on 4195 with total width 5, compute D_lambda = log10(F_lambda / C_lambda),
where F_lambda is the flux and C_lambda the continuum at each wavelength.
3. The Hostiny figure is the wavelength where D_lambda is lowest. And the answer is 4197.0 angstroms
